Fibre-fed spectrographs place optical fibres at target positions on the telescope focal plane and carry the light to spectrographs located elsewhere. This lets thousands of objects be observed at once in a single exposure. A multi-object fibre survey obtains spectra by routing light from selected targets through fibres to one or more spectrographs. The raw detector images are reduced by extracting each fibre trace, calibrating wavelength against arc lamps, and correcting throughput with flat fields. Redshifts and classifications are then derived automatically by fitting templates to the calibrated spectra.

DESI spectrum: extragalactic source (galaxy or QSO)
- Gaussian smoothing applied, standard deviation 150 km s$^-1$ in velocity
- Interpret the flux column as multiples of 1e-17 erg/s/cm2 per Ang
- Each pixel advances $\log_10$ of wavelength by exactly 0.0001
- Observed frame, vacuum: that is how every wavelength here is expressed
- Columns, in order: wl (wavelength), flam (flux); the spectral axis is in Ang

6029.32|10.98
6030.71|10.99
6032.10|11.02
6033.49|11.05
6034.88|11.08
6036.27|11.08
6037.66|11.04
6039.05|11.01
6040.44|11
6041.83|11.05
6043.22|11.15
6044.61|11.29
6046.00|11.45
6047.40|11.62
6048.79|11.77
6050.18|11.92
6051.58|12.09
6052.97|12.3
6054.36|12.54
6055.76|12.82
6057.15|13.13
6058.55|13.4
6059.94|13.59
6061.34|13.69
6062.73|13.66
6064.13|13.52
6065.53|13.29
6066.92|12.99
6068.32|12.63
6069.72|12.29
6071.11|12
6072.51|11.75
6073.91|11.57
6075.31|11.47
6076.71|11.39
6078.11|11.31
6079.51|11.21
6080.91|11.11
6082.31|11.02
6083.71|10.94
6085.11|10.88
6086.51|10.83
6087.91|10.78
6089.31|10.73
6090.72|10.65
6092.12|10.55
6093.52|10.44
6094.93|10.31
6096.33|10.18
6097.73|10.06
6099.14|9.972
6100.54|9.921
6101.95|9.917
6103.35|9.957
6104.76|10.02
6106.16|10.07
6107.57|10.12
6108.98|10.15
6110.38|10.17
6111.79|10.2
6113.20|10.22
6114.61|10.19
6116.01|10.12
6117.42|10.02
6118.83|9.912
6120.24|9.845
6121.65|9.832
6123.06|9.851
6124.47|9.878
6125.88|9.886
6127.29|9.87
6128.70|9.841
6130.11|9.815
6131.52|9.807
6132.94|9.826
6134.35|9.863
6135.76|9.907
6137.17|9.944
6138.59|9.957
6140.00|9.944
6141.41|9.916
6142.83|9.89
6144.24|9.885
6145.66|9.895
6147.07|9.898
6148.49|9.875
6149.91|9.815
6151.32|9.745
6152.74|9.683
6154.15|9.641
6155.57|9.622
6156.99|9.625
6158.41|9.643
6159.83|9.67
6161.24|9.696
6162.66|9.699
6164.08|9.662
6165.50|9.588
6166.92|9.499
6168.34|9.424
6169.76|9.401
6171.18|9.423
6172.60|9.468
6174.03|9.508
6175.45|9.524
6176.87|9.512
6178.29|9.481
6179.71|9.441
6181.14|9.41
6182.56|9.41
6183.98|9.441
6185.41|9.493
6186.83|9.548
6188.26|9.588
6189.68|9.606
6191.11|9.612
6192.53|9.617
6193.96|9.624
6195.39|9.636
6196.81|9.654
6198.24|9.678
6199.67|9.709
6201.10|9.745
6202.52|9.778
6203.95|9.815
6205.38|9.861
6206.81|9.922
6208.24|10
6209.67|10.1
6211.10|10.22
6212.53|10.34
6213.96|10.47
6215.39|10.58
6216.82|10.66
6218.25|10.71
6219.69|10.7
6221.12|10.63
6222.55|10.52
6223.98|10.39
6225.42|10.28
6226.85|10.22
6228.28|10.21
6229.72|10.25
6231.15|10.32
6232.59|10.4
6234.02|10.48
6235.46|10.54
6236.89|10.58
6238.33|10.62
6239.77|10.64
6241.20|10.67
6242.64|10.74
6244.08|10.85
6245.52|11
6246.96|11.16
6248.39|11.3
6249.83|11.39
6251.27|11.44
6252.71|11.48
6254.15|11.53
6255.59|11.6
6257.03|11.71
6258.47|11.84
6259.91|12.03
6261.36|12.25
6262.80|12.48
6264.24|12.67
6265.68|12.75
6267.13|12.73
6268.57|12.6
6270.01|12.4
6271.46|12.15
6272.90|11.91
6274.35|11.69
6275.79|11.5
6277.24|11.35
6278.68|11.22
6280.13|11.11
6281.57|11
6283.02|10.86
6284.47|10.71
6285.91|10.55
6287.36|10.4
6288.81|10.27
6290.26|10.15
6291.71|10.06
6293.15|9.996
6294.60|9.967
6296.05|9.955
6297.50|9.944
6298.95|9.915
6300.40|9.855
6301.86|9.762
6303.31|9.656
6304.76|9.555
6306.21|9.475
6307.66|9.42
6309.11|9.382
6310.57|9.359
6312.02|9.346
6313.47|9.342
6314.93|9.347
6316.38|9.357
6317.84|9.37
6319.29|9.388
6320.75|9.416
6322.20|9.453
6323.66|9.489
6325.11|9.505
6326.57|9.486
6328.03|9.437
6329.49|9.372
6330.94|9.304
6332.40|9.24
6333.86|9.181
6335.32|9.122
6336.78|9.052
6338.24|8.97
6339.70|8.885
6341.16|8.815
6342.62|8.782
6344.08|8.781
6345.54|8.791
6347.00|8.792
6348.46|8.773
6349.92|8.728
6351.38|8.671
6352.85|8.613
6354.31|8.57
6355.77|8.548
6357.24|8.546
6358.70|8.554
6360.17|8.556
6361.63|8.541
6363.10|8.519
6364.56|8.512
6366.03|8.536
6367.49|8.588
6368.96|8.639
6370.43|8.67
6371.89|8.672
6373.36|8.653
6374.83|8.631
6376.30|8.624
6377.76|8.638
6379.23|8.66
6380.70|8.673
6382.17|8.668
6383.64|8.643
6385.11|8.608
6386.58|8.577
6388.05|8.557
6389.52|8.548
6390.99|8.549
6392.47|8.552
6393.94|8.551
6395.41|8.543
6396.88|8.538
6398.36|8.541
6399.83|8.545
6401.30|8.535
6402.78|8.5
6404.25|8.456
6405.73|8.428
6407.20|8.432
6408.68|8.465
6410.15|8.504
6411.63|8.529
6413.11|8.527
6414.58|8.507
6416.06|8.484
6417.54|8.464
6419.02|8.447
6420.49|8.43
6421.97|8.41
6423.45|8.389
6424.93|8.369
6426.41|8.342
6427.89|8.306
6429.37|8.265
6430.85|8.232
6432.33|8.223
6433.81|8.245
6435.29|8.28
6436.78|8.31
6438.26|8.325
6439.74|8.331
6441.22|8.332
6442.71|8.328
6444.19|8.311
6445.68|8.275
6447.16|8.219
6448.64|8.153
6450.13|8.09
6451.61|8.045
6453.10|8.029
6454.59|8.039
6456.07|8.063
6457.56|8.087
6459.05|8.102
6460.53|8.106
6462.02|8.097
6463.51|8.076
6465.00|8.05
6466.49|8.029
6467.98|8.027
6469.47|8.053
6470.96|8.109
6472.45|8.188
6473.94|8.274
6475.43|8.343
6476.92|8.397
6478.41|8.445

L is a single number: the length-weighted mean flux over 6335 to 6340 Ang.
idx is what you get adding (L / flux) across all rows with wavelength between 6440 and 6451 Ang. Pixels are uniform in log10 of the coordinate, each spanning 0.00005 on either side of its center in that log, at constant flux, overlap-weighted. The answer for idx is 7.6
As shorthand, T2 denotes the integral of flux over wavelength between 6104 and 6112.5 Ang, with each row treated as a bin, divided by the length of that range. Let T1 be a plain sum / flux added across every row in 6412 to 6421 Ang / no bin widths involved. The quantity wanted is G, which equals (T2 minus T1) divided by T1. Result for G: -0.801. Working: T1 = 51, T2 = 10.1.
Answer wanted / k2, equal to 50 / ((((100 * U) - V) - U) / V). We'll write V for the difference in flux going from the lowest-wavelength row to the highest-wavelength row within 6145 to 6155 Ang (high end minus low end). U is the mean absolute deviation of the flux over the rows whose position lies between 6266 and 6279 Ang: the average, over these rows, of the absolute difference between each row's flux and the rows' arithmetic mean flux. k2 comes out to -0.3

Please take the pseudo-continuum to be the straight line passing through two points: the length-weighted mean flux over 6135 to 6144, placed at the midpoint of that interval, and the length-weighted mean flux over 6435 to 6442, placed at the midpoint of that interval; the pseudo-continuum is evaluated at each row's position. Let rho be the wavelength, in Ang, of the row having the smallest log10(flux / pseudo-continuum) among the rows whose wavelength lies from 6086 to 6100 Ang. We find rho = 6099.14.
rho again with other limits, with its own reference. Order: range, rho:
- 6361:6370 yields 6363.10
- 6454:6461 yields 6454.59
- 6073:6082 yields 6080.91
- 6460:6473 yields 6466.49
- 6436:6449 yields 6448.64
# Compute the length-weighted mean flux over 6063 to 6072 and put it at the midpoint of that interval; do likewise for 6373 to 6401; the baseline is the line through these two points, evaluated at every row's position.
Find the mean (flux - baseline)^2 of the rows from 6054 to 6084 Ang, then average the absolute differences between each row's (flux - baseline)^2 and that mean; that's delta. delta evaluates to 0.8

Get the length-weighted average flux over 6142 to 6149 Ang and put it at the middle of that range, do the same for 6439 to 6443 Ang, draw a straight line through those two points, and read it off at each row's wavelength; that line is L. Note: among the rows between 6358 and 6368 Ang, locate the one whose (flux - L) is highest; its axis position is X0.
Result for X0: 6367.49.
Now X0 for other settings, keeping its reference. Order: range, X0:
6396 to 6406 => 6399.83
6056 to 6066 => 6061.34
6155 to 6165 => 6162.66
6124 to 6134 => 6125.88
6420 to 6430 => 6420.49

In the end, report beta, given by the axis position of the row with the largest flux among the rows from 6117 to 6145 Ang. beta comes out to 6117.42 Ang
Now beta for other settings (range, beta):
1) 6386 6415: 6386.58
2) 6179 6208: 6206.81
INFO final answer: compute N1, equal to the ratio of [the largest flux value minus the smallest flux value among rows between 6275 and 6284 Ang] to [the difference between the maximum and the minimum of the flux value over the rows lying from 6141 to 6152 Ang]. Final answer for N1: 3.74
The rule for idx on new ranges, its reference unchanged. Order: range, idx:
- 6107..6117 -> 6.2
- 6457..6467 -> 7.8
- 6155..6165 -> 6.5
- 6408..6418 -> 7.4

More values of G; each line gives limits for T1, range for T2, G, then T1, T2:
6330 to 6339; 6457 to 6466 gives -0.853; 55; 8.1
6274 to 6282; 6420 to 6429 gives -0.877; 68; 8.4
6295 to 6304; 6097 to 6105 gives -0.831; 59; 10.0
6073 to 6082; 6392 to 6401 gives -0.874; 68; 8.6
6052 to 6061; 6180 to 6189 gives -0.878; 78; 9.5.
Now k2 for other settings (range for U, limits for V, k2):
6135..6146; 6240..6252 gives 25.0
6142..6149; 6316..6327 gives 11.7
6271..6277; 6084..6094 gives -1.0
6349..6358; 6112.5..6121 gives -3.1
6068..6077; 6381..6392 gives -0.2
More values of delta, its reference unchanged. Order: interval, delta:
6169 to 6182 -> 0.2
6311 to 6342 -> 0.0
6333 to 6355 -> 0.0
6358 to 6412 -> 0.0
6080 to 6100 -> 0.9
